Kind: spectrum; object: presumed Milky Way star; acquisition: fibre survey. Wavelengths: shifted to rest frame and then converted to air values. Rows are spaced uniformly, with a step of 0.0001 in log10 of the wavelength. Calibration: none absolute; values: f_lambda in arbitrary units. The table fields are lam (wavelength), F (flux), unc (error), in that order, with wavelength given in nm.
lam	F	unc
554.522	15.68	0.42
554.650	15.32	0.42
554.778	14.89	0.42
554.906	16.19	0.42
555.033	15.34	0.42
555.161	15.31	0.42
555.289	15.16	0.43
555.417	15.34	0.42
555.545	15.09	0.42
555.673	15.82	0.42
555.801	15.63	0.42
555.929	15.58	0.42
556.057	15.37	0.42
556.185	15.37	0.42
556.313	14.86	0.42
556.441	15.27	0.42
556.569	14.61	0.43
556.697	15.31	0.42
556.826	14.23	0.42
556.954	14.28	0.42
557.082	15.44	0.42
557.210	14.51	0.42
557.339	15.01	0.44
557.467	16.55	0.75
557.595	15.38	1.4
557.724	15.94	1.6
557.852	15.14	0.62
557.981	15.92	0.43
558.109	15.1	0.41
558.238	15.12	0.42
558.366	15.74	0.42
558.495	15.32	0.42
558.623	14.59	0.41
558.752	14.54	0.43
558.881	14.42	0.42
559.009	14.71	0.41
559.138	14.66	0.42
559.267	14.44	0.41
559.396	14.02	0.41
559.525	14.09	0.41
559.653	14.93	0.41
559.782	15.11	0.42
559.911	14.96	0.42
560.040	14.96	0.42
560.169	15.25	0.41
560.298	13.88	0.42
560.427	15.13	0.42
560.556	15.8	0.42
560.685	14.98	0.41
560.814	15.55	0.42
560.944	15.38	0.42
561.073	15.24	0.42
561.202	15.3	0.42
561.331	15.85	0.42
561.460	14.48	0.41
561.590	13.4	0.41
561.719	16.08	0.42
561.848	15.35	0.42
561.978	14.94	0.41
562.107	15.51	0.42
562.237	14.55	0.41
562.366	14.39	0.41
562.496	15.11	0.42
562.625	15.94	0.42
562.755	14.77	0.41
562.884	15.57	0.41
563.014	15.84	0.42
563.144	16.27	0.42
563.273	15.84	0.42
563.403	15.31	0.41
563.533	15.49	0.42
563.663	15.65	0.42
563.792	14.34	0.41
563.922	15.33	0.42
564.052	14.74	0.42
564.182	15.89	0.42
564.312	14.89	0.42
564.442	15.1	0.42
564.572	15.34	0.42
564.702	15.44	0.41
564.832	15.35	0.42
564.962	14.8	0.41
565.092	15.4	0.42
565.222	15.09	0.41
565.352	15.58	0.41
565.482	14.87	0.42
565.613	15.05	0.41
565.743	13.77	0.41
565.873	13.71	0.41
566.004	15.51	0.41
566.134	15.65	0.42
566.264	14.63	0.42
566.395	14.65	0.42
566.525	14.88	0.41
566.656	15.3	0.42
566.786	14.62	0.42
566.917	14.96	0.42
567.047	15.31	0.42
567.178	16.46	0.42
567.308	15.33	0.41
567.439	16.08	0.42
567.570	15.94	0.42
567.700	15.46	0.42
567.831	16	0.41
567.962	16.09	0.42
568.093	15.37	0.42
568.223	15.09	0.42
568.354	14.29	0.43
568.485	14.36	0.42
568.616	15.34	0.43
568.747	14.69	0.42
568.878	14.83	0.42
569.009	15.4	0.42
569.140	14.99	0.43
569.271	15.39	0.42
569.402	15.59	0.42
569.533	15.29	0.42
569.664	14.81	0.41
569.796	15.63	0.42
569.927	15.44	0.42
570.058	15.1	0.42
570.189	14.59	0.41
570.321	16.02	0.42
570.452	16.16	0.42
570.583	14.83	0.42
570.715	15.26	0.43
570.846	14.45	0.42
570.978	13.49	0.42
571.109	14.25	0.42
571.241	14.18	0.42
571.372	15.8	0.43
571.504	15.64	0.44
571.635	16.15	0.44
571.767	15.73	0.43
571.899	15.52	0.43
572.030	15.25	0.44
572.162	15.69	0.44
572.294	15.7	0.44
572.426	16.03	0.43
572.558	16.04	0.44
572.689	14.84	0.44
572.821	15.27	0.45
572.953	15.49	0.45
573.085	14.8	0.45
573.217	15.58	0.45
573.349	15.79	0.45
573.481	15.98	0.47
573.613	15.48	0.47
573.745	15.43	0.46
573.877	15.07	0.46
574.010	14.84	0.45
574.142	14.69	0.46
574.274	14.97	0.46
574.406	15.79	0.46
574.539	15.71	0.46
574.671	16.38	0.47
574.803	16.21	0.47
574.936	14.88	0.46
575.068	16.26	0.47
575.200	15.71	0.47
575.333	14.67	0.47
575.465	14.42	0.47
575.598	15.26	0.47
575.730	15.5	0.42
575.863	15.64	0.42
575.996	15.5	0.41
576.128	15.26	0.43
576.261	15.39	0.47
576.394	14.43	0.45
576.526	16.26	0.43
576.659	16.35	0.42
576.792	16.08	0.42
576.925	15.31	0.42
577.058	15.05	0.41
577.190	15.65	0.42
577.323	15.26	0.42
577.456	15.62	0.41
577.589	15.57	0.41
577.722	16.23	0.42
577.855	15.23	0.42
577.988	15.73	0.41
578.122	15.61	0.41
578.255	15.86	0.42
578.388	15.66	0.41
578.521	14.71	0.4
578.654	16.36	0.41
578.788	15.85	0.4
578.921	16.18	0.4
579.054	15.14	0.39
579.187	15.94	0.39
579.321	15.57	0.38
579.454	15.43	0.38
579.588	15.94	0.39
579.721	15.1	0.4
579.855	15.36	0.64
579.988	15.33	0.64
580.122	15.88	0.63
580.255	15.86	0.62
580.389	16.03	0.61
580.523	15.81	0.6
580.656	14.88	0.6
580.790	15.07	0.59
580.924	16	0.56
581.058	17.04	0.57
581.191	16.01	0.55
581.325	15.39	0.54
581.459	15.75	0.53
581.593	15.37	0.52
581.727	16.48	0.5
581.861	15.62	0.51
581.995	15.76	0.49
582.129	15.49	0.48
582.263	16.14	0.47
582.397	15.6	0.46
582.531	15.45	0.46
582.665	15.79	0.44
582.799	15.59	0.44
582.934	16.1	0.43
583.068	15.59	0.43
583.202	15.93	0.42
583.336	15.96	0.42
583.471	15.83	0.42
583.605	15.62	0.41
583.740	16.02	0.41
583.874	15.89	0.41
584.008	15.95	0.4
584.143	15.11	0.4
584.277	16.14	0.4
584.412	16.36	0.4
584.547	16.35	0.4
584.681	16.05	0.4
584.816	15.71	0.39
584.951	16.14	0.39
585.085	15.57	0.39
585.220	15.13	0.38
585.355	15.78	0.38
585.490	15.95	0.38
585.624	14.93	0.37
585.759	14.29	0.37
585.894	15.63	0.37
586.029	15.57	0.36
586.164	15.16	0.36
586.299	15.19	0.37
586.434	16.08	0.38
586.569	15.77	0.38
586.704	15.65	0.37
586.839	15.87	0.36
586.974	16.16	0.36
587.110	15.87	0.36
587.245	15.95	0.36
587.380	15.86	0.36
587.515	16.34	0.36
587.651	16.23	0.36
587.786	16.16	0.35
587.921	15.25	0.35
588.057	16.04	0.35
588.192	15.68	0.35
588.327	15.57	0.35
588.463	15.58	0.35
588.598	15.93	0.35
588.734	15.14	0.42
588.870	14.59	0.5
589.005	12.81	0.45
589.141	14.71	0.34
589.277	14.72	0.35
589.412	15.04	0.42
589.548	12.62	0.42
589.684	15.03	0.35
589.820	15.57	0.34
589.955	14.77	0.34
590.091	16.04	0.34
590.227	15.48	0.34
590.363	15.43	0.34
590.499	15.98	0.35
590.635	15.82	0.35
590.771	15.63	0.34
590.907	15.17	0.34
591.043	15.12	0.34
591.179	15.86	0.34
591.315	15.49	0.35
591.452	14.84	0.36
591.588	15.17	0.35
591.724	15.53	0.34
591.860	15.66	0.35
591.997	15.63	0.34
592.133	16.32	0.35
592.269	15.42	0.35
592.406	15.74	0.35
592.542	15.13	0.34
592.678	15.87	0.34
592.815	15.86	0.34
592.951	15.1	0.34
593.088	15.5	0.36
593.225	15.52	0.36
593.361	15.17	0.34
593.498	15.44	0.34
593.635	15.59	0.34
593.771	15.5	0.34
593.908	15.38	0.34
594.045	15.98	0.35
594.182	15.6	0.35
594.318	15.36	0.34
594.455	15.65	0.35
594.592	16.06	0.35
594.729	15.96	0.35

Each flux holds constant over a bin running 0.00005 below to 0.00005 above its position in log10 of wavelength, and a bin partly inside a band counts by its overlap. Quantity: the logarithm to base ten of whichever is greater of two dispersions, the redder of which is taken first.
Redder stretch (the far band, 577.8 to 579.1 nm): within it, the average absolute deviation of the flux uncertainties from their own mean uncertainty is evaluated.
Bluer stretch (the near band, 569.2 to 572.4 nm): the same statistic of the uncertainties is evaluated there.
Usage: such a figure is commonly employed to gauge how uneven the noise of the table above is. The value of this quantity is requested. -2.10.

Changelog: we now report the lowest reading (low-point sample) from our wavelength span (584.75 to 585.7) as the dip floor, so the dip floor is 14.93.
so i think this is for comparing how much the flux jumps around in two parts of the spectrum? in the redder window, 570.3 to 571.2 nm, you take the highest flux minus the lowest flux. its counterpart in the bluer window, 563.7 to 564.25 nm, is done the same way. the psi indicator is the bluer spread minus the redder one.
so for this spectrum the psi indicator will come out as -1.1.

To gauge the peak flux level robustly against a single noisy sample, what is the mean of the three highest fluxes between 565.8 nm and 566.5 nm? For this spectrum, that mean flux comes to 15.3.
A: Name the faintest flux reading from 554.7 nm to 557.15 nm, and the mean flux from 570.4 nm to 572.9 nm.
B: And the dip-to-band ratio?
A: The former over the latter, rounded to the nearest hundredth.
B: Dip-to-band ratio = 0.93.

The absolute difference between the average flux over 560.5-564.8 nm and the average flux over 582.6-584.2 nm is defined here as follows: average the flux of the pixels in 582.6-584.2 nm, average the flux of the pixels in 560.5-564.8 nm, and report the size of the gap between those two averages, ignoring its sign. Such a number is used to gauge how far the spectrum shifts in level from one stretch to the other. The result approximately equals 0.52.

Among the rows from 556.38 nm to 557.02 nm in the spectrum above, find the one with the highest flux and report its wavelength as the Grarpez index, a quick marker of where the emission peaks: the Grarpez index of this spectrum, 556.697 nm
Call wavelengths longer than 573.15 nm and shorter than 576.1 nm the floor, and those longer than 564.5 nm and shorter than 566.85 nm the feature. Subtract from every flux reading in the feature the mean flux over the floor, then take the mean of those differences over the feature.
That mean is -0.46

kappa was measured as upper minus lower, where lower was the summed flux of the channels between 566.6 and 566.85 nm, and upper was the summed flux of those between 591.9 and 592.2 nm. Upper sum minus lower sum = 2.0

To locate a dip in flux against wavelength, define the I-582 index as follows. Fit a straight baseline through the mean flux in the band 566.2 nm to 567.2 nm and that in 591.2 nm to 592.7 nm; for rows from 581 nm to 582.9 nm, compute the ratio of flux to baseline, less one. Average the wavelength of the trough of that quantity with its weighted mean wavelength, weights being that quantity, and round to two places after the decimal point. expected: 581.65 nm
